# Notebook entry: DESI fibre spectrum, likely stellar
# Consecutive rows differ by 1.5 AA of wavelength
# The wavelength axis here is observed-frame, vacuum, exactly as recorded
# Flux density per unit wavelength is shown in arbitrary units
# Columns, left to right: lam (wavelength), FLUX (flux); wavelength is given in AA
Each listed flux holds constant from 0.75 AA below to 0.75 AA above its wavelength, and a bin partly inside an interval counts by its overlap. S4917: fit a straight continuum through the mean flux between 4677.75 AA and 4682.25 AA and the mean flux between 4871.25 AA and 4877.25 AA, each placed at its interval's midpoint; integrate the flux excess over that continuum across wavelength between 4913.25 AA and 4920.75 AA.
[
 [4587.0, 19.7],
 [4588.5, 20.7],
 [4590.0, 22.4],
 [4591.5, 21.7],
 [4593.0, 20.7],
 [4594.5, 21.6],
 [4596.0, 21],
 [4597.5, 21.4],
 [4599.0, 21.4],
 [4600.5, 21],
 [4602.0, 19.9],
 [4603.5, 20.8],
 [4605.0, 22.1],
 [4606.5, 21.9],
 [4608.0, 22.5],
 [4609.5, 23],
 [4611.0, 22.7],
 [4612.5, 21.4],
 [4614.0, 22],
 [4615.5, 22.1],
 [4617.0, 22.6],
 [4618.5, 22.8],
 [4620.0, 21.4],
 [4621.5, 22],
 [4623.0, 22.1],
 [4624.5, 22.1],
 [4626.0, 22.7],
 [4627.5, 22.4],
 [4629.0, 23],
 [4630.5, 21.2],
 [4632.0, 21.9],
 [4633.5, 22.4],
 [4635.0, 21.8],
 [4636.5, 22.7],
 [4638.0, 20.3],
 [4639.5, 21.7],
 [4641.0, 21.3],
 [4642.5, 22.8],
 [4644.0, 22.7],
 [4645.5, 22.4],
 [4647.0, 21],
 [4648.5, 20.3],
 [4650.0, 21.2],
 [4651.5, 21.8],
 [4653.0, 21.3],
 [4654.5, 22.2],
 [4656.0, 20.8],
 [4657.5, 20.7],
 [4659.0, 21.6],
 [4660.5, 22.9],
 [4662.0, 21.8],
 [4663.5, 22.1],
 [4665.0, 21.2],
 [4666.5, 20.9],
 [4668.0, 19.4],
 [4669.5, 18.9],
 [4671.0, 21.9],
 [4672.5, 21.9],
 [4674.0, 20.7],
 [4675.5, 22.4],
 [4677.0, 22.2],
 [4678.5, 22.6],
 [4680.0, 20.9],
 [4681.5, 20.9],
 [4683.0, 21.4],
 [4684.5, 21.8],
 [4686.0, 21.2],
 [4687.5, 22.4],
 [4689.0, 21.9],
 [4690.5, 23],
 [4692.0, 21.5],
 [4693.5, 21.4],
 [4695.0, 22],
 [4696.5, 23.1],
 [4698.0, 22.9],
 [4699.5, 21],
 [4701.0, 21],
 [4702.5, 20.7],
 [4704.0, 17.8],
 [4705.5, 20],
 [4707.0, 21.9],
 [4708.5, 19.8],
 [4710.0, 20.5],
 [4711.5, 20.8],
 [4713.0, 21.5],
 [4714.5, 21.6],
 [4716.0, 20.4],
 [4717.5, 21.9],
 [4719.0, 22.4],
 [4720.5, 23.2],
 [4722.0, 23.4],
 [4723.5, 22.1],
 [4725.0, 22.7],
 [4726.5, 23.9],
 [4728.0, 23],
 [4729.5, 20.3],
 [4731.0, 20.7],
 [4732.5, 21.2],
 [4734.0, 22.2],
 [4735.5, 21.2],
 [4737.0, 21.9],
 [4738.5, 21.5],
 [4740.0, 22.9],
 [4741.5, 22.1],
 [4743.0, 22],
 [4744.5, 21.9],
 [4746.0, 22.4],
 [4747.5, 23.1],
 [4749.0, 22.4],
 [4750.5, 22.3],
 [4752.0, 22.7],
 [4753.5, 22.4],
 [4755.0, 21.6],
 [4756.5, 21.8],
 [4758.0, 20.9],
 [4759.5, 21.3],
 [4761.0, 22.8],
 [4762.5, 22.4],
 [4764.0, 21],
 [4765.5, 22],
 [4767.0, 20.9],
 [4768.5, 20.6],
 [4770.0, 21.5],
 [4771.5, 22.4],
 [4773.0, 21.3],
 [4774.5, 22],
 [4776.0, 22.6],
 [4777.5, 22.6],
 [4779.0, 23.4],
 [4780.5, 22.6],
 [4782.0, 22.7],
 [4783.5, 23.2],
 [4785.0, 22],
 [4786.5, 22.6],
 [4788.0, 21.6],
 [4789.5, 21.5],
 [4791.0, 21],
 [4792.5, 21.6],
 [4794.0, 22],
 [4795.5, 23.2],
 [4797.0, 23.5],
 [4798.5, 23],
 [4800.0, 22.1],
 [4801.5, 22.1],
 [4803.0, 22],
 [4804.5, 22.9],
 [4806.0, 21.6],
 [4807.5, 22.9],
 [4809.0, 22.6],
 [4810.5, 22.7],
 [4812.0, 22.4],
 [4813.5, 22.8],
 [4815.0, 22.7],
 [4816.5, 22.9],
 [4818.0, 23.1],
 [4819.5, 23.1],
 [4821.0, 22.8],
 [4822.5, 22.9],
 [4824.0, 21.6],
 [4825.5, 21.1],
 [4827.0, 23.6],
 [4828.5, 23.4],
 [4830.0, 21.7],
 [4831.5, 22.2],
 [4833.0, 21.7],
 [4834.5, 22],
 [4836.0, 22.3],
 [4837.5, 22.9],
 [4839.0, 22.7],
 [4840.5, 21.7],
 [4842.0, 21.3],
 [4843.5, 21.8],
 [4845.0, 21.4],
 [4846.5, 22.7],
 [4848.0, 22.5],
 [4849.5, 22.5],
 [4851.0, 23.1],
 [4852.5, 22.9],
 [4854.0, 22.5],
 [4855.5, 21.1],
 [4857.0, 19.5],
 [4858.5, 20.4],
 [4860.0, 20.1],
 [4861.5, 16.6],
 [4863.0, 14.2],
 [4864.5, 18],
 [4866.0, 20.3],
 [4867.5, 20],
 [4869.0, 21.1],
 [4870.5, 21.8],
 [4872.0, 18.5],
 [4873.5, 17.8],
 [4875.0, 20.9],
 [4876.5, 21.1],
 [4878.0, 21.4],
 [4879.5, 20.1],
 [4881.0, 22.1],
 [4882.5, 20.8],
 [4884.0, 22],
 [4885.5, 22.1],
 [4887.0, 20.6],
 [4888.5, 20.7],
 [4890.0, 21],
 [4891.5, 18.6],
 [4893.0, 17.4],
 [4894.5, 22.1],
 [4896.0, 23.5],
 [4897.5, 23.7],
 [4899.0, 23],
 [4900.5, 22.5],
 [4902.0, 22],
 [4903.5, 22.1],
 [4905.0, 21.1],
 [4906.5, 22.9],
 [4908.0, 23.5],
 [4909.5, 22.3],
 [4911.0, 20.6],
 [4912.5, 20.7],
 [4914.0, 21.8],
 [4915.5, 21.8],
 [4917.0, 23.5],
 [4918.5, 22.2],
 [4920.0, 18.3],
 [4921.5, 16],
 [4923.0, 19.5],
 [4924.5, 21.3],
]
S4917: 18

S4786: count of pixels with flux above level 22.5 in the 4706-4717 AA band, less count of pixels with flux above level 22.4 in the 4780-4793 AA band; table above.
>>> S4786 -4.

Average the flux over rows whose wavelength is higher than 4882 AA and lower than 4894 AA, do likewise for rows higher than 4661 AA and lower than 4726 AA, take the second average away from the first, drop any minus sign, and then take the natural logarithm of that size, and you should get 0.1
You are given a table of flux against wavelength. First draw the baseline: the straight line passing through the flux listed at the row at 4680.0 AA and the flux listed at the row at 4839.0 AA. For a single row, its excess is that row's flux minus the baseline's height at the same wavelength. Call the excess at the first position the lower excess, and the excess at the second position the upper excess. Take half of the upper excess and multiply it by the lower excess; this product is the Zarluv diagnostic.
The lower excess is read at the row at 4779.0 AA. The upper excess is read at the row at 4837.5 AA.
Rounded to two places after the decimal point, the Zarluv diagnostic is 0.15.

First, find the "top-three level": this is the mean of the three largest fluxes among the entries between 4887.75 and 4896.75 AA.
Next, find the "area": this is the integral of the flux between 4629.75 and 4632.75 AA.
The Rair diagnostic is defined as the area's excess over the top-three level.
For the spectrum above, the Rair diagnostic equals 42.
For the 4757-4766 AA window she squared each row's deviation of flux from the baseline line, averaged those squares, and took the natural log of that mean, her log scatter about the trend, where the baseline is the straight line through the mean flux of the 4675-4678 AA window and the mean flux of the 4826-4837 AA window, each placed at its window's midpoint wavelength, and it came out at -0.1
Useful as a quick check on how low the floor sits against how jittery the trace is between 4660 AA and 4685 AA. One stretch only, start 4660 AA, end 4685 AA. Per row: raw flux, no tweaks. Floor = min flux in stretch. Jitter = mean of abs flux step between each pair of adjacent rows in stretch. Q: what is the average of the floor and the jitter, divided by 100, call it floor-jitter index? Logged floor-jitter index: 0.099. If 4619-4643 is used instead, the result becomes 0.106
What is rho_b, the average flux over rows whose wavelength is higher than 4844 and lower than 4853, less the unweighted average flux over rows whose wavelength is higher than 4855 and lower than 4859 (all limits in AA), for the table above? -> 2.2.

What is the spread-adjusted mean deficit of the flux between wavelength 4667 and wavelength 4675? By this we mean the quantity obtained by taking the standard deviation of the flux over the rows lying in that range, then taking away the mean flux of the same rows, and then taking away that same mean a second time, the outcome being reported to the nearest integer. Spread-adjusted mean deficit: -40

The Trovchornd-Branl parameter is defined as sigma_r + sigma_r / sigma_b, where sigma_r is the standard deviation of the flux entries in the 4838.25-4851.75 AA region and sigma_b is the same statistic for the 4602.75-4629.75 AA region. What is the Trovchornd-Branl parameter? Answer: 1.7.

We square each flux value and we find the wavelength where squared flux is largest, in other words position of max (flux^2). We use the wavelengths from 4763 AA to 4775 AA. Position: 4771.5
